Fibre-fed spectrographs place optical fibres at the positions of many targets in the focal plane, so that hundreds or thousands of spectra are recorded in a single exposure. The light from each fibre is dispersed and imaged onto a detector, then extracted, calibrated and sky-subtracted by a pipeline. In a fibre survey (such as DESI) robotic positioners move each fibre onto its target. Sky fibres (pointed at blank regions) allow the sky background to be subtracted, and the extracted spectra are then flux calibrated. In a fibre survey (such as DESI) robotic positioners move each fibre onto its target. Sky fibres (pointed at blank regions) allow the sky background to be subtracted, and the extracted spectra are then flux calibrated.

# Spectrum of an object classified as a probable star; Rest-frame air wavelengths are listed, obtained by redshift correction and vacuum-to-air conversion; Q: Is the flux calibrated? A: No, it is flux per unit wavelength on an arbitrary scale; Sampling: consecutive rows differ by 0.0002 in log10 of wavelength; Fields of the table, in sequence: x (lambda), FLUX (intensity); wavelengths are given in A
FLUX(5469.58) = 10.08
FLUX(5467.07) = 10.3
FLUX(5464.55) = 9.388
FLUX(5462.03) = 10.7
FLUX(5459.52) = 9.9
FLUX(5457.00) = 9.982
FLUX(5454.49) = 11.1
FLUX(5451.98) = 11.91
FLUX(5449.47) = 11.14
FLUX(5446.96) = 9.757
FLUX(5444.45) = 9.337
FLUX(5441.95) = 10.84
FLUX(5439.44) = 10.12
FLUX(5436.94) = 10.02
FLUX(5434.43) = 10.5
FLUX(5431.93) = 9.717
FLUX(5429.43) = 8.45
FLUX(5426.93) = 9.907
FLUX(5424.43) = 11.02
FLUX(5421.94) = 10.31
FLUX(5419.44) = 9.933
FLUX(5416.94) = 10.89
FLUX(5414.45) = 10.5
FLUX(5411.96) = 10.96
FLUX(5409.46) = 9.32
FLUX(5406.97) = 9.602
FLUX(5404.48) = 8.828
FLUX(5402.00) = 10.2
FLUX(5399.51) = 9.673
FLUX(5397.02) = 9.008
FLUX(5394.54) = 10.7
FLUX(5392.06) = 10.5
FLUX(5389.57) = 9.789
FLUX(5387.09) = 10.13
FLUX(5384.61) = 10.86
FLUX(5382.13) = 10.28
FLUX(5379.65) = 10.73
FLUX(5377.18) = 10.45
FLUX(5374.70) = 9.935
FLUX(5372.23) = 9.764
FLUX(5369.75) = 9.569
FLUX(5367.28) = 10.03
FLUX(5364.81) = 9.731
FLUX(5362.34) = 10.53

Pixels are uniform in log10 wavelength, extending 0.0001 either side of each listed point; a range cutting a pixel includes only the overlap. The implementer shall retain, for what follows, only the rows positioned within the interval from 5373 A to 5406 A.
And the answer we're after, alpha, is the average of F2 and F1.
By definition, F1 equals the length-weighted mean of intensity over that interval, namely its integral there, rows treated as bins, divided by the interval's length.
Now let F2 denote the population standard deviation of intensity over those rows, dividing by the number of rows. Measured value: 5.34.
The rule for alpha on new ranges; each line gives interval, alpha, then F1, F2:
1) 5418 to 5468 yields 5.48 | 10.2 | 0.751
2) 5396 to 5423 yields 5.31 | 9.9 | 0.683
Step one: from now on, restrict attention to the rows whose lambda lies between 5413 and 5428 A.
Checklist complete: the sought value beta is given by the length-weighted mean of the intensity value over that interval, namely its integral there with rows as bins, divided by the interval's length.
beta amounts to 10.4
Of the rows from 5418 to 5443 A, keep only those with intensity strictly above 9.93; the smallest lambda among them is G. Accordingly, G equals 5419.44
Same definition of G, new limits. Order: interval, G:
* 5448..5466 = 5449.47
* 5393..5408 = 5394.54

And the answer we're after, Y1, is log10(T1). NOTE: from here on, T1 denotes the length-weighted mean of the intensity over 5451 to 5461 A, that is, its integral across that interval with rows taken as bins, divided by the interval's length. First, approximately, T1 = 10.69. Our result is 1.03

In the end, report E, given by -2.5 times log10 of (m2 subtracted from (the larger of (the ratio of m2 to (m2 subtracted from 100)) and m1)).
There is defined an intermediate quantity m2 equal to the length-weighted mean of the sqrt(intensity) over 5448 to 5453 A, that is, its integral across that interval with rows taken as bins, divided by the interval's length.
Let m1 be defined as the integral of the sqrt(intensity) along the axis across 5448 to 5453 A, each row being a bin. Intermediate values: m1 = 16.9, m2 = 3.38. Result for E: -2.83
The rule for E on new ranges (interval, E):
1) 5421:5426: -2.79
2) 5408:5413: -2.76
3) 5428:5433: -2.70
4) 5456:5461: -2.75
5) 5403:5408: -2.71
